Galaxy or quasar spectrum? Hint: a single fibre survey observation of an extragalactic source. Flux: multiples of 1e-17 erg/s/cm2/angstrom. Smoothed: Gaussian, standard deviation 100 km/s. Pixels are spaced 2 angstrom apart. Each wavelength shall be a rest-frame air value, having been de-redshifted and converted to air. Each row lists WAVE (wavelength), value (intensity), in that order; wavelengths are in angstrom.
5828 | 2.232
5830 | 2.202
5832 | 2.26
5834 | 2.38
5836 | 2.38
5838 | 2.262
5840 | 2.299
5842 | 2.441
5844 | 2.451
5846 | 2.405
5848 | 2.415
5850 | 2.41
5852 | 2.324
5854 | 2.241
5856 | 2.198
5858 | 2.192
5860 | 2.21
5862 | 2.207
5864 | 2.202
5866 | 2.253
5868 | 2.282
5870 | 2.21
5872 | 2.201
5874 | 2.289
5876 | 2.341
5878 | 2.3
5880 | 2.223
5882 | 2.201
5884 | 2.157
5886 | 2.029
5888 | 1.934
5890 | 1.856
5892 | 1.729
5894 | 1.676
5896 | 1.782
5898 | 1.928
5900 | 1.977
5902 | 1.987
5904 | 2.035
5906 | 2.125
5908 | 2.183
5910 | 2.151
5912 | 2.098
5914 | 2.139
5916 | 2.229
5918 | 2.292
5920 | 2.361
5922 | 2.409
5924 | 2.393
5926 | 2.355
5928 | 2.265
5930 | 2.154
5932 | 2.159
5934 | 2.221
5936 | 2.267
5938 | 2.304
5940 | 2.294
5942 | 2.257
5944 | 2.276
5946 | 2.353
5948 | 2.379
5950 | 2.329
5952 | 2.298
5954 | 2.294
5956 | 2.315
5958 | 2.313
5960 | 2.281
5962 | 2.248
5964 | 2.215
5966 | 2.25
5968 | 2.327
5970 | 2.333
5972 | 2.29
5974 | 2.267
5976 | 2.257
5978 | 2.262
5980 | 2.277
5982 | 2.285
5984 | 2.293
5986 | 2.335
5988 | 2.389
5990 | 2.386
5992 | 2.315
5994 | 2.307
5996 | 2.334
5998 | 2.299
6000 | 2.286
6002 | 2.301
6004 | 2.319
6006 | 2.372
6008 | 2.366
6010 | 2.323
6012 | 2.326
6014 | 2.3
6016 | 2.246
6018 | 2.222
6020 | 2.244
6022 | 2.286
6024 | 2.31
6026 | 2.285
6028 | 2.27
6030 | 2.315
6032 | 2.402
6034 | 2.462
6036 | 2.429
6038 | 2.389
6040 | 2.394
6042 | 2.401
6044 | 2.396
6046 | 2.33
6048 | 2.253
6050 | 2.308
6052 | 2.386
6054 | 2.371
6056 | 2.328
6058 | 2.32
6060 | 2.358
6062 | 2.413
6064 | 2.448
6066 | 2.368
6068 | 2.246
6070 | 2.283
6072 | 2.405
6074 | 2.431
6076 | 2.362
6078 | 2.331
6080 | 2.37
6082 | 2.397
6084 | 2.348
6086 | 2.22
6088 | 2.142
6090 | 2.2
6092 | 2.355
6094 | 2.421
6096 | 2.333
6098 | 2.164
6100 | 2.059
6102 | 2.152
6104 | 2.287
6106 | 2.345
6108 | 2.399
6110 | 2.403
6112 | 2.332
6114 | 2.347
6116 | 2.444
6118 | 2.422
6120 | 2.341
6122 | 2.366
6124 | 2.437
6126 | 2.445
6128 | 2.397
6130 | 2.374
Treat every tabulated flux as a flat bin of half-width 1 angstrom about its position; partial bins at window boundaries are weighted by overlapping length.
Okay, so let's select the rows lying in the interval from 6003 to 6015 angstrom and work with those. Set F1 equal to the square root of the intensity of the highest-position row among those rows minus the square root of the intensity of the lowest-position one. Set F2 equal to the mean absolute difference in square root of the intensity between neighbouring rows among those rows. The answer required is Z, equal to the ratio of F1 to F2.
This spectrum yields -0.7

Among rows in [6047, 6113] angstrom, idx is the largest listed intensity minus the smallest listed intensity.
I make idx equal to 0.39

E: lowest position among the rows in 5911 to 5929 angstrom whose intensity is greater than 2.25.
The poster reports 5918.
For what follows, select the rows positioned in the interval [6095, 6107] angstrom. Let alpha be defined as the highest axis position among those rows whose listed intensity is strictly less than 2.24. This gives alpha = 6102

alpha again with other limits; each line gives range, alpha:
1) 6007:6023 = 6018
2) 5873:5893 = 5892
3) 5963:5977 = 5964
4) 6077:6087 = 6086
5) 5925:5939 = 5934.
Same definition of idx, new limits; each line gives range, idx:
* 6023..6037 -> 0.19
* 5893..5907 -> 0.45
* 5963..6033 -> 0.19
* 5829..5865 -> 0.26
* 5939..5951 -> 0.12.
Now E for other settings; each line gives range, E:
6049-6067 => 6050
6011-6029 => 6012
